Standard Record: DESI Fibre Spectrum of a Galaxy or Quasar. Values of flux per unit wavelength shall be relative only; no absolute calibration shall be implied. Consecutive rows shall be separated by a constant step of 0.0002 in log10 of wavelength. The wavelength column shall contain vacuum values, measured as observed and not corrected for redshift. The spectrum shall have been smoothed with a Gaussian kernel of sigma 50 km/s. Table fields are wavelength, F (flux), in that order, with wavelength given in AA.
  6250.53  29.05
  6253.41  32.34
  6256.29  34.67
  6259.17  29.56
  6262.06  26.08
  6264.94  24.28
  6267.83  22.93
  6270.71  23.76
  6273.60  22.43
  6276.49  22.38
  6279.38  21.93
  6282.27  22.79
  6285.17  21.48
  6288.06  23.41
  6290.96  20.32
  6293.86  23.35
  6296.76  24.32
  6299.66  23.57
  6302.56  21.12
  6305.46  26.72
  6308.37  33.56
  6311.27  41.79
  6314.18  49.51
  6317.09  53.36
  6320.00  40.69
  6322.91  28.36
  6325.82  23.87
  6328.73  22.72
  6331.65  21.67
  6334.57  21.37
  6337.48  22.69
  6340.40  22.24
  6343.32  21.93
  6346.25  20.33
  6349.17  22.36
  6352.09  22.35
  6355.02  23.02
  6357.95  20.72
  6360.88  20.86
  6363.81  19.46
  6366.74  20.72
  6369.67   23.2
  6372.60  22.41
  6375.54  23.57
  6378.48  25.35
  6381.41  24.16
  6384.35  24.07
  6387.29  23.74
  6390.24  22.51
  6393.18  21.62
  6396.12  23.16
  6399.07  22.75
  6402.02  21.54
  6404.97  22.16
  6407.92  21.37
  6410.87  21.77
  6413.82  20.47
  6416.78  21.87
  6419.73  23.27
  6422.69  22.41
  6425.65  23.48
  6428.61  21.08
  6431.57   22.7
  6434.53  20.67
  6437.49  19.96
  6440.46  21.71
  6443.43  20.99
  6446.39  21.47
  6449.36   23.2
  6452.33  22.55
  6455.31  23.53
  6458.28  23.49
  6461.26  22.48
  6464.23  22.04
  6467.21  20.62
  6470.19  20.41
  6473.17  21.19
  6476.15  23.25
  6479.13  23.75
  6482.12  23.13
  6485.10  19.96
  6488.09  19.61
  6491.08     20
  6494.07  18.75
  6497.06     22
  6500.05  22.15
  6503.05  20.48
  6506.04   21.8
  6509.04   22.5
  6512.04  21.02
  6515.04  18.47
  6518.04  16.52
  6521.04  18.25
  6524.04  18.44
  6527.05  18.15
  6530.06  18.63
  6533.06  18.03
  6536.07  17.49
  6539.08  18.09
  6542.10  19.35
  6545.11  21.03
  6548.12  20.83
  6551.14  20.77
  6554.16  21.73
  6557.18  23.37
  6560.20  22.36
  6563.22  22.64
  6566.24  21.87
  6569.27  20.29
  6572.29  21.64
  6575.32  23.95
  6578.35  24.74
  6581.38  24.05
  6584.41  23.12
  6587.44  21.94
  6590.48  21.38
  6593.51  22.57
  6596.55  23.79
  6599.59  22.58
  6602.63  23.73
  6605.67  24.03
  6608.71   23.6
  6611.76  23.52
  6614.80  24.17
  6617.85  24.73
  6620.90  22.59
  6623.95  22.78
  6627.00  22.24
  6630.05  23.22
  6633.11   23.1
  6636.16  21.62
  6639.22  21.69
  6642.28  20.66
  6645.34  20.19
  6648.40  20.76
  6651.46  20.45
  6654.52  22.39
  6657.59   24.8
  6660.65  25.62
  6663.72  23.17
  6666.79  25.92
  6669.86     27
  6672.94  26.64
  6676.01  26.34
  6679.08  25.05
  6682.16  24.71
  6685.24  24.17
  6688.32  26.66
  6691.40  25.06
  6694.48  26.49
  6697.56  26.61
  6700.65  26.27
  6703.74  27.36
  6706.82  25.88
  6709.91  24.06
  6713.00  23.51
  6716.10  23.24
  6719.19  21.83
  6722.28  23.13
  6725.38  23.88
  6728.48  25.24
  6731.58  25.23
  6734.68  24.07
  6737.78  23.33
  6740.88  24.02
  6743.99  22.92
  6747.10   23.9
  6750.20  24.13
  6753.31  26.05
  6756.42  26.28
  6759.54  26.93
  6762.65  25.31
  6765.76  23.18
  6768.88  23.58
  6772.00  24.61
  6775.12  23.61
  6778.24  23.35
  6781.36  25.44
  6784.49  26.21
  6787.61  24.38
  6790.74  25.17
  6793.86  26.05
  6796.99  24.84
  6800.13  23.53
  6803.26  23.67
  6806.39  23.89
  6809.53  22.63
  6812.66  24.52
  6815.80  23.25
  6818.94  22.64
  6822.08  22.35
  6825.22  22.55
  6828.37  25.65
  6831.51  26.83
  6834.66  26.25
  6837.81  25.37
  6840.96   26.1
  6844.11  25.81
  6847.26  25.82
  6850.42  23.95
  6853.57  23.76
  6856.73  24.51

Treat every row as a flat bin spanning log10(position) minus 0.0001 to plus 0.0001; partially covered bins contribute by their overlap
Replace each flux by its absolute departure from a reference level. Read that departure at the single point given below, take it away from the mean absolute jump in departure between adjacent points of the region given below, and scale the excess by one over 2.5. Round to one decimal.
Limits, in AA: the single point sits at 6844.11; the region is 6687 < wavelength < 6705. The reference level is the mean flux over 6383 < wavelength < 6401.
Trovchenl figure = -0.8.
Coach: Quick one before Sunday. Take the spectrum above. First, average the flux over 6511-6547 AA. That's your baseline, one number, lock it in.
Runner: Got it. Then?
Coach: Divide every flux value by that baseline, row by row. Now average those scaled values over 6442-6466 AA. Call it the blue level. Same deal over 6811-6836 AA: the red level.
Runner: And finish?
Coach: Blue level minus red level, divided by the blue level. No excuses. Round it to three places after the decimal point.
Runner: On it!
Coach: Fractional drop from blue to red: -0.079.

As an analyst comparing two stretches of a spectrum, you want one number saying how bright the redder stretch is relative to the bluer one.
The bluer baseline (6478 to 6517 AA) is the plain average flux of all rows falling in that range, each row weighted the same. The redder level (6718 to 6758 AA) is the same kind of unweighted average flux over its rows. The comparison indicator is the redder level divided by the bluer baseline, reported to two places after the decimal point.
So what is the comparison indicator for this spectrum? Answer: 1.15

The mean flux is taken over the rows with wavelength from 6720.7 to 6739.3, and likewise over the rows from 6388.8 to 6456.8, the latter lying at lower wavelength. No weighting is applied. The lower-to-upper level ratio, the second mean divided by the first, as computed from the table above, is 0.91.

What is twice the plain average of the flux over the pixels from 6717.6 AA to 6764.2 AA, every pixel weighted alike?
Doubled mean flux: 48.8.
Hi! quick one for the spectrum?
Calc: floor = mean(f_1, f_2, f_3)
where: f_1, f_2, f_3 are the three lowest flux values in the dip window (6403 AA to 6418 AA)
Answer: 21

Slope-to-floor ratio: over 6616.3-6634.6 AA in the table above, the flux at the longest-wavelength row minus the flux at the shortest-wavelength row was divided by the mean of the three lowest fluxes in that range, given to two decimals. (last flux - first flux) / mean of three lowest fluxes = -0.07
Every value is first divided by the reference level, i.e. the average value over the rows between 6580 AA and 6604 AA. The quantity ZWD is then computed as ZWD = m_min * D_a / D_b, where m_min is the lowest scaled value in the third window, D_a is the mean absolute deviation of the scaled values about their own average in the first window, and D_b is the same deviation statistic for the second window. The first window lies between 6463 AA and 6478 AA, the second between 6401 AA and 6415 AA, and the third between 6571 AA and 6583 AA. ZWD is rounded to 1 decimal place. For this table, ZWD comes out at 2.0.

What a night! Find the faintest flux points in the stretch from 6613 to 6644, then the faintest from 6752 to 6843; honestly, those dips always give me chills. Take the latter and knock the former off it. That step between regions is 1.7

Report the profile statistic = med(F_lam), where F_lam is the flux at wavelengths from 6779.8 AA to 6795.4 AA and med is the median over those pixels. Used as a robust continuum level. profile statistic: 25.4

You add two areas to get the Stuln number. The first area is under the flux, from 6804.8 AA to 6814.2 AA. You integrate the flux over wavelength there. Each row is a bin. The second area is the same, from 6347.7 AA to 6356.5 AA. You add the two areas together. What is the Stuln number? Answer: 421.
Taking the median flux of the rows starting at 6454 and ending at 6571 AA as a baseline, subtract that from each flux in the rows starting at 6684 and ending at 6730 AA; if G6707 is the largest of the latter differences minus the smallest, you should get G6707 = 5.5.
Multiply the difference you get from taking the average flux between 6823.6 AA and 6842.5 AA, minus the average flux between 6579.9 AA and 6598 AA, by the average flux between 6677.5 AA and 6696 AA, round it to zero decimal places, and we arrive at 67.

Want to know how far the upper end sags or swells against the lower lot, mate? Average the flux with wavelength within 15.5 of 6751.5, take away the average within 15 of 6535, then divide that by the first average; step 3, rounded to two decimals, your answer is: 0.23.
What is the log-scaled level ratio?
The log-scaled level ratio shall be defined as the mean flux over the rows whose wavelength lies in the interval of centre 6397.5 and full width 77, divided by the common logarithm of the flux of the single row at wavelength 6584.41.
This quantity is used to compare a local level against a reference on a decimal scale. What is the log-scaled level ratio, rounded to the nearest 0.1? 16.4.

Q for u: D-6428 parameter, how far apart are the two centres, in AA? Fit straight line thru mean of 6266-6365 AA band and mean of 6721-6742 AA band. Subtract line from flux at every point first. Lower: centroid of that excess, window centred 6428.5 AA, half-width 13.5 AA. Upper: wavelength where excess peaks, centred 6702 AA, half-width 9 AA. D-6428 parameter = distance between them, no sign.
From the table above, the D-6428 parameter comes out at 273.7 AA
